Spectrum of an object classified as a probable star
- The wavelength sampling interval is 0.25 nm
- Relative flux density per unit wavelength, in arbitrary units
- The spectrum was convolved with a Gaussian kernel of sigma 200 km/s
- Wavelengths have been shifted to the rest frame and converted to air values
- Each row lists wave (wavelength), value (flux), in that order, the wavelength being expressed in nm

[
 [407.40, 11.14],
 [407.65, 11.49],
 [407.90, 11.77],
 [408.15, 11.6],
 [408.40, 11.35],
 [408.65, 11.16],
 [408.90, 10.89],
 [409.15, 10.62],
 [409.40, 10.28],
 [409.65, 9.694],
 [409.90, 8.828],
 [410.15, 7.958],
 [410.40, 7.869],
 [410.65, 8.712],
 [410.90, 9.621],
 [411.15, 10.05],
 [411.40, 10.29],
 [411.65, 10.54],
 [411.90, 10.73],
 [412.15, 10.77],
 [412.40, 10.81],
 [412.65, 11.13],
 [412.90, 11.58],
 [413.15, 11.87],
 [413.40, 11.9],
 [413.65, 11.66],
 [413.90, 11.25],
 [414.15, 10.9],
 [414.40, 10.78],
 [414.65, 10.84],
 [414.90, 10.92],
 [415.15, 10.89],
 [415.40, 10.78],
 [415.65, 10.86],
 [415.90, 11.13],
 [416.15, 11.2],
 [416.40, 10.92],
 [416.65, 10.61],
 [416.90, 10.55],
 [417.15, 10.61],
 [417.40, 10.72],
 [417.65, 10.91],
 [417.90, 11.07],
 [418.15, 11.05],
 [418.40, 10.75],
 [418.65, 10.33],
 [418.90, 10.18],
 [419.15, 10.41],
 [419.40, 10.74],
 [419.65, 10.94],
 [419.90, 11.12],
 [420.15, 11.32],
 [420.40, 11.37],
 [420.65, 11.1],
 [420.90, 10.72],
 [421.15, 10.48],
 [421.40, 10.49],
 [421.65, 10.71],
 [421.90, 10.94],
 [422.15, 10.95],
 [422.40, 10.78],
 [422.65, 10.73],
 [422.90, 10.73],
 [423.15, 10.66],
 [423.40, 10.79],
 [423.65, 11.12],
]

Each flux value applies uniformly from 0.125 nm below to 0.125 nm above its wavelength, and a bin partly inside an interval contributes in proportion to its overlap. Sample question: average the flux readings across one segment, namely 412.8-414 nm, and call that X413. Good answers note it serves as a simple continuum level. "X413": 11.7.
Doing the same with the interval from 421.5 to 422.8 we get 10.8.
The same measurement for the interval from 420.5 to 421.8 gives 10.7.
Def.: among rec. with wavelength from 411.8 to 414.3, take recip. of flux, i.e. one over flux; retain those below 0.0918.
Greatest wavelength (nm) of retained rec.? 414.15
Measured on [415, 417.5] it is 416.40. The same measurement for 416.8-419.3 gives 418.15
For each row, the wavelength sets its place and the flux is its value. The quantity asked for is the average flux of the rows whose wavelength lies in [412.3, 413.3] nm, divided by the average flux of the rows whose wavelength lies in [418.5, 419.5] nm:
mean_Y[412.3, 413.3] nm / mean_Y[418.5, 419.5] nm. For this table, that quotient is 1.09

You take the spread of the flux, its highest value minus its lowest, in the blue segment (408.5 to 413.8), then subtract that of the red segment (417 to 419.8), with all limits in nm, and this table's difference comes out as 3.1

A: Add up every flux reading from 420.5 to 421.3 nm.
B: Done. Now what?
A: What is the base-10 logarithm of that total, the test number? 1.51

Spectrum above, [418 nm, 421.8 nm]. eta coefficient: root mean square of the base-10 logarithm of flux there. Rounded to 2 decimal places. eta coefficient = 1.03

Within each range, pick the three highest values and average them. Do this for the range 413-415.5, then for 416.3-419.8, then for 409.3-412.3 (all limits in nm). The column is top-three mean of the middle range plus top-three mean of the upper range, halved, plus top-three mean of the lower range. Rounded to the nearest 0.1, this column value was 22.1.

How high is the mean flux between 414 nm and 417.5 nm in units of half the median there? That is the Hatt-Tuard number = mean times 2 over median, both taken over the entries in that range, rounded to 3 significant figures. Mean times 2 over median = 2.00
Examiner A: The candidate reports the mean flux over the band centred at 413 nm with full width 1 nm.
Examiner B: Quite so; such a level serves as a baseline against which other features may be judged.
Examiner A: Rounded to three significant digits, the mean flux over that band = 11.6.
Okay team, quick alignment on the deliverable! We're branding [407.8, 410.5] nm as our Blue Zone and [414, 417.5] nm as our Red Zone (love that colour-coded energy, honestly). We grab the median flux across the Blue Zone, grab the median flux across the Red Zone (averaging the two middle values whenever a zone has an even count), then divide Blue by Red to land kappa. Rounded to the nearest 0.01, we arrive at 0.98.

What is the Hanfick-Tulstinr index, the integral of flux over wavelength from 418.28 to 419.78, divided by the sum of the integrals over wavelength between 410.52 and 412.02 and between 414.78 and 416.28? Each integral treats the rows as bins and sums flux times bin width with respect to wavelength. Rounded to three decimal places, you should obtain 0.504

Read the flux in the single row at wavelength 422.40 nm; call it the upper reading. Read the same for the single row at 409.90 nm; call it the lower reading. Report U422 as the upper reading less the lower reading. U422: 2.0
